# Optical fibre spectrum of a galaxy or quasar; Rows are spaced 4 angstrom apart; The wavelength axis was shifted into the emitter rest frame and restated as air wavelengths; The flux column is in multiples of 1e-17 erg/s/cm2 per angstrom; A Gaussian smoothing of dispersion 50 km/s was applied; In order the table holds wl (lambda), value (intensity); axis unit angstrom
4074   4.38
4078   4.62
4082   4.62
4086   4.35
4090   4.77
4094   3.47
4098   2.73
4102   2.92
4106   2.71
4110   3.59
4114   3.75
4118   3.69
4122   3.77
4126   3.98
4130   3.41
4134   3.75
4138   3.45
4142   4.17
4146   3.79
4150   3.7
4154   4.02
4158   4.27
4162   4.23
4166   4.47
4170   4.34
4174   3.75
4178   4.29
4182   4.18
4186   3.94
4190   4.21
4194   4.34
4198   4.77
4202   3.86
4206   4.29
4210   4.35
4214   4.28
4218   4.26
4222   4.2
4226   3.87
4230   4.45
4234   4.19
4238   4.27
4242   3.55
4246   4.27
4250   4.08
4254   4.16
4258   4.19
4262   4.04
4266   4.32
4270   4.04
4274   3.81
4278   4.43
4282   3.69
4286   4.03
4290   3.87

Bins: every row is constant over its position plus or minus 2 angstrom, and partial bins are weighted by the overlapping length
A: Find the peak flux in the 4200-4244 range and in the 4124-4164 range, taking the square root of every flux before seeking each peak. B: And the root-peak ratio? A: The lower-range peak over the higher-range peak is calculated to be 0.98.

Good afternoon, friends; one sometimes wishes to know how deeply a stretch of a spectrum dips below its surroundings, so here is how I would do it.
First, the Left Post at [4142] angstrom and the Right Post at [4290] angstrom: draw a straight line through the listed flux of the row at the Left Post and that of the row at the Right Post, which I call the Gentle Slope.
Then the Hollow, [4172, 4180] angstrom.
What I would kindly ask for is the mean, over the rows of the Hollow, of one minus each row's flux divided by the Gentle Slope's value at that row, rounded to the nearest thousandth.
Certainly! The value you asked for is 0.020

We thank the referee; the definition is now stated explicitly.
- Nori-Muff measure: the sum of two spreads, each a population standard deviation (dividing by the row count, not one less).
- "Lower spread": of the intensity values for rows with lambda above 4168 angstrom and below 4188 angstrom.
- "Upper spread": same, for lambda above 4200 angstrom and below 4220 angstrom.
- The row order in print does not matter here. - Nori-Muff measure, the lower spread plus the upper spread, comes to 0.4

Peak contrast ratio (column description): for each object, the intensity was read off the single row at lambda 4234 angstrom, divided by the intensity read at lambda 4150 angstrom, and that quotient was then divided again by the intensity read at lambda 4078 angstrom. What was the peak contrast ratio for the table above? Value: 0.245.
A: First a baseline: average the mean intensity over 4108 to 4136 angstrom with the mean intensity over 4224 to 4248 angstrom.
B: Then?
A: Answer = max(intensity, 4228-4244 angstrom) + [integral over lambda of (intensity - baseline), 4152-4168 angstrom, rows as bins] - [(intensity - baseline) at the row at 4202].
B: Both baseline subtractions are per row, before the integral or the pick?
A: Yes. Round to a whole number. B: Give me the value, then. 10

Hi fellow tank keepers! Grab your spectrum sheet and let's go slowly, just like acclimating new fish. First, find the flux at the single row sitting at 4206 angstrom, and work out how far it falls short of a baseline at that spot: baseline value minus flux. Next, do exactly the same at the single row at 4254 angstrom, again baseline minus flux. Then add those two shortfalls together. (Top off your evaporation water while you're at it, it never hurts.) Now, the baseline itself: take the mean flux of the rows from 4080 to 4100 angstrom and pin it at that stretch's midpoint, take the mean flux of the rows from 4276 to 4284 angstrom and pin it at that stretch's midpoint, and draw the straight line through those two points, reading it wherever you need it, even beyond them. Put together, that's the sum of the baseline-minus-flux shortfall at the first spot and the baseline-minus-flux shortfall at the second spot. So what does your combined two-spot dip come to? -0.37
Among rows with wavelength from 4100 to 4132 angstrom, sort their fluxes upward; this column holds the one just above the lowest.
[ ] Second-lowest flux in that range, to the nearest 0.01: 2.92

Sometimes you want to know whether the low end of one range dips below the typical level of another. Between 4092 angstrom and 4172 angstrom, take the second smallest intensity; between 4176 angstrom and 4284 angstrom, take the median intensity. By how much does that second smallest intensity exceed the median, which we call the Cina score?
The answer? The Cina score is -1.47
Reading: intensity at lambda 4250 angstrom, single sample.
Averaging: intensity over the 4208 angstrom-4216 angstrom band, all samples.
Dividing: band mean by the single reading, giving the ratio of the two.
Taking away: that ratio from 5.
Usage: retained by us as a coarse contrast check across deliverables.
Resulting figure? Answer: 3.94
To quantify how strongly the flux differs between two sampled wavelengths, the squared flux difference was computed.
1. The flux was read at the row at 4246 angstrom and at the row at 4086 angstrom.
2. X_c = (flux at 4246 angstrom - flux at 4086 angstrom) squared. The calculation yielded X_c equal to 0.01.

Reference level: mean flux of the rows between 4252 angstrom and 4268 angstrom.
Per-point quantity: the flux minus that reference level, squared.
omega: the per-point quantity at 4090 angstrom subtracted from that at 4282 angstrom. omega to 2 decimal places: -0.11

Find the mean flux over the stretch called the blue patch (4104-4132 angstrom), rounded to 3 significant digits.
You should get 3.56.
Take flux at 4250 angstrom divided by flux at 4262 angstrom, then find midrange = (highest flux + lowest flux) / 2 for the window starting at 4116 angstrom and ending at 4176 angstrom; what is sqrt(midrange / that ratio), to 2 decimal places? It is 1.98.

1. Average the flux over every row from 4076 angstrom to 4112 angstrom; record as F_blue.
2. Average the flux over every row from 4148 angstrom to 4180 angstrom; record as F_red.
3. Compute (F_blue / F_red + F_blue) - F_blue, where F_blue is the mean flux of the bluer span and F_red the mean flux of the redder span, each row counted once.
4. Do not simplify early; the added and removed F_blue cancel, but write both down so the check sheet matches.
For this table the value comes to 0.91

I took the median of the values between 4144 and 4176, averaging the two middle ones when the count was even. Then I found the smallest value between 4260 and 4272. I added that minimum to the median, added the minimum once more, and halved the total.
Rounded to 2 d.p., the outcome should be 6.10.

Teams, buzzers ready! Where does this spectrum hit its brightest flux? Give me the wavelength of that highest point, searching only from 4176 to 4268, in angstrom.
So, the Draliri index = 4198 angstrom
